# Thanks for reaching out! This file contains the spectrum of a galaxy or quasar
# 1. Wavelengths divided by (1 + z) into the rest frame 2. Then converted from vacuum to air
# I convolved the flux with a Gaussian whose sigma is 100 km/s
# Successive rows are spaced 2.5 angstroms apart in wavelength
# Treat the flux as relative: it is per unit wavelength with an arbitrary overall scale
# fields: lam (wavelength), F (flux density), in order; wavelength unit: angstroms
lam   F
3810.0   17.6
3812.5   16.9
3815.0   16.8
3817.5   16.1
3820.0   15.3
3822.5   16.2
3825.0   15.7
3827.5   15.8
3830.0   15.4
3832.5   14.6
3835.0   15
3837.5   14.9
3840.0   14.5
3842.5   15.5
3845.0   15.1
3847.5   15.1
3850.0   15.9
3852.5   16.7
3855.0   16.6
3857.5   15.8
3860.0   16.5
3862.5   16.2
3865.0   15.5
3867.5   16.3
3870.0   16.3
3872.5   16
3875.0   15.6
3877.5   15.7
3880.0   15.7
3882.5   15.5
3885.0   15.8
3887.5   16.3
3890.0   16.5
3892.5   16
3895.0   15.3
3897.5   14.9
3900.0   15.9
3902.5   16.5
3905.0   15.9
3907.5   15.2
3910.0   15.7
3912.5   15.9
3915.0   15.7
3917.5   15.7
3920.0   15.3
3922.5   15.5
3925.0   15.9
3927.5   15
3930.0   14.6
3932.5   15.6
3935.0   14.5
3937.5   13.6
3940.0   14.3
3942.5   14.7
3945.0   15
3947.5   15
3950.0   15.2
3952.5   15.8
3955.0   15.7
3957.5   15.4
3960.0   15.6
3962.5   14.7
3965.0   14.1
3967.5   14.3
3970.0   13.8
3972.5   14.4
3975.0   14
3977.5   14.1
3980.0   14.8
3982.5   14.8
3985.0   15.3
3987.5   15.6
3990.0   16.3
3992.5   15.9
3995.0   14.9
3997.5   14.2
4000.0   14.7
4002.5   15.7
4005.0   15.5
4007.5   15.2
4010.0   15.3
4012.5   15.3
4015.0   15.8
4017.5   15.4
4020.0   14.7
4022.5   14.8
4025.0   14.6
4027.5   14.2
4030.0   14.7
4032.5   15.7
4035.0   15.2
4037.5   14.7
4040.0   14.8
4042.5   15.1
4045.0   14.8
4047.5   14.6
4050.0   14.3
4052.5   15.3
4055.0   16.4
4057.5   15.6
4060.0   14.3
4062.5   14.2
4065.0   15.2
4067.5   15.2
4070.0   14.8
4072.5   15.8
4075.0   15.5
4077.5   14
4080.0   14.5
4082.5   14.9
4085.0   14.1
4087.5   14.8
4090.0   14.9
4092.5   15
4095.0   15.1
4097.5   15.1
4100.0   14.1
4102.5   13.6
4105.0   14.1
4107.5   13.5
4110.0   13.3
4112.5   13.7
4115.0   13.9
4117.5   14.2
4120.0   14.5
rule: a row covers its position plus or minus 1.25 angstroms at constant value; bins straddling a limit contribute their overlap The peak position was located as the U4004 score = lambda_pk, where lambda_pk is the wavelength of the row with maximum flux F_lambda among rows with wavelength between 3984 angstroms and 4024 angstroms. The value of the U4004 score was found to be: 3990.0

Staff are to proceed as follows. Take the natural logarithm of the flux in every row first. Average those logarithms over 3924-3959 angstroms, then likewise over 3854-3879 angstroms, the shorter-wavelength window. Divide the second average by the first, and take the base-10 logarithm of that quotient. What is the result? 0.011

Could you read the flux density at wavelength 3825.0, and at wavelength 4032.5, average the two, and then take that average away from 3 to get -12.7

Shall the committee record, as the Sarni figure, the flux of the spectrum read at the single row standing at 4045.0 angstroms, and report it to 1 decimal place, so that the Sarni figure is 14.8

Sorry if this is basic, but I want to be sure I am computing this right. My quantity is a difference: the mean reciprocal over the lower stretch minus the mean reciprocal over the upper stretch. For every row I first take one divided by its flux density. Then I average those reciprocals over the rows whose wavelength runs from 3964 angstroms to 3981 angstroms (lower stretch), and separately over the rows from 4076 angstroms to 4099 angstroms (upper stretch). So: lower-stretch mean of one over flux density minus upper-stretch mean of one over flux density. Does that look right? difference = 0.0024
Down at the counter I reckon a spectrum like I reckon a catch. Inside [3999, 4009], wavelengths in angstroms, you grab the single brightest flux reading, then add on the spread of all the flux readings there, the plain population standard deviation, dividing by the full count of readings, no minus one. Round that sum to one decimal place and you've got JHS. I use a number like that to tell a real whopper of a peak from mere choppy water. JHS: 16.1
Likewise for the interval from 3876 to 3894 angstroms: 16.8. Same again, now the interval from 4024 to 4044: 16.1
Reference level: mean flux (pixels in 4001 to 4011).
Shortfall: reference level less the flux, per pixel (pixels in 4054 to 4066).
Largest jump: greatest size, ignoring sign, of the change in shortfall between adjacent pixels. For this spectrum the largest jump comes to 1.3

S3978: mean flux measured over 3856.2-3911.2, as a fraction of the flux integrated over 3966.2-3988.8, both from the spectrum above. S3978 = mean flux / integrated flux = 0.048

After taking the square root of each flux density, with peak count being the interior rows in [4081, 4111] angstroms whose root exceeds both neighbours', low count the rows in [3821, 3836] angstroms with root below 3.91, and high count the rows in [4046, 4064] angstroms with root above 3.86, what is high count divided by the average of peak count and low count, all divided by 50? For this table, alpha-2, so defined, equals 0.040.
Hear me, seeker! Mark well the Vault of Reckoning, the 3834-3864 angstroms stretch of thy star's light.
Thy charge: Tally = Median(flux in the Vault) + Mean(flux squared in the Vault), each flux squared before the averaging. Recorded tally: 261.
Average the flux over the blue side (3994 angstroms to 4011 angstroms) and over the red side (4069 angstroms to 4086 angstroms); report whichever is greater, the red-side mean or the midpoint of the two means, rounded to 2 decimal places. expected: 14.94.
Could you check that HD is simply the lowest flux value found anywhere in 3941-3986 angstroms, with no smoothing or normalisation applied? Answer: 13.8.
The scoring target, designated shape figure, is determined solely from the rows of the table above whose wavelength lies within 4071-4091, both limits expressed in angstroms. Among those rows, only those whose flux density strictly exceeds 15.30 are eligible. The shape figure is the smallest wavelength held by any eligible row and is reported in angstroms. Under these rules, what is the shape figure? 4072.5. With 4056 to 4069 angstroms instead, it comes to 4057.5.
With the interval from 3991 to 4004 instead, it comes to 3992.5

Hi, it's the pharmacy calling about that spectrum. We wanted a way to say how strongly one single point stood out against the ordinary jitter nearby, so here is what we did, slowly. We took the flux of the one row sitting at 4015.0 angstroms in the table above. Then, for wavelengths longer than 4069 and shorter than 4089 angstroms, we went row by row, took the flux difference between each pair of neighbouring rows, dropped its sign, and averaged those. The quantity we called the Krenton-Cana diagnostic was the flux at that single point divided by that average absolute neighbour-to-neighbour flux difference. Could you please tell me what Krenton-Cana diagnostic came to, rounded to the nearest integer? 21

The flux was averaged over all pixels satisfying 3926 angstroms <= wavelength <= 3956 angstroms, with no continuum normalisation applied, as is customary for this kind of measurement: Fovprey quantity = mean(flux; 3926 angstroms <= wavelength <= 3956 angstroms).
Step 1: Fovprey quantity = 14.9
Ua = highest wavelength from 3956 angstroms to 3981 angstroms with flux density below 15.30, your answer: 3980.0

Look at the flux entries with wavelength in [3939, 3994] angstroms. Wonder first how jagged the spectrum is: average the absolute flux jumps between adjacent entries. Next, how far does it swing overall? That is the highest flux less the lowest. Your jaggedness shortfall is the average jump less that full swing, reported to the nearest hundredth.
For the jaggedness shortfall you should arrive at -2.12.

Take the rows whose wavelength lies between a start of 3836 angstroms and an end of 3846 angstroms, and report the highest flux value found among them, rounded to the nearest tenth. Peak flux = 15.5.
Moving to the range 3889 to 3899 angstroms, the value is 16.5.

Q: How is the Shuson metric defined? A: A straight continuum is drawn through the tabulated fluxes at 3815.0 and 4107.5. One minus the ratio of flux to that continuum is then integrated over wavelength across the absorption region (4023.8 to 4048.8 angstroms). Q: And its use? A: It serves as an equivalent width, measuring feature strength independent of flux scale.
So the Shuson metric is -0.94 angstroms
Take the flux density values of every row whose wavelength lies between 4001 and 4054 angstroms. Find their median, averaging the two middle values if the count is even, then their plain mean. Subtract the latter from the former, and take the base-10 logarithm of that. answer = -1.2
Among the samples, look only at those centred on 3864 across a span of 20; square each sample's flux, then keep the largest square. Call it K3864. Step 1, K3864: 276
